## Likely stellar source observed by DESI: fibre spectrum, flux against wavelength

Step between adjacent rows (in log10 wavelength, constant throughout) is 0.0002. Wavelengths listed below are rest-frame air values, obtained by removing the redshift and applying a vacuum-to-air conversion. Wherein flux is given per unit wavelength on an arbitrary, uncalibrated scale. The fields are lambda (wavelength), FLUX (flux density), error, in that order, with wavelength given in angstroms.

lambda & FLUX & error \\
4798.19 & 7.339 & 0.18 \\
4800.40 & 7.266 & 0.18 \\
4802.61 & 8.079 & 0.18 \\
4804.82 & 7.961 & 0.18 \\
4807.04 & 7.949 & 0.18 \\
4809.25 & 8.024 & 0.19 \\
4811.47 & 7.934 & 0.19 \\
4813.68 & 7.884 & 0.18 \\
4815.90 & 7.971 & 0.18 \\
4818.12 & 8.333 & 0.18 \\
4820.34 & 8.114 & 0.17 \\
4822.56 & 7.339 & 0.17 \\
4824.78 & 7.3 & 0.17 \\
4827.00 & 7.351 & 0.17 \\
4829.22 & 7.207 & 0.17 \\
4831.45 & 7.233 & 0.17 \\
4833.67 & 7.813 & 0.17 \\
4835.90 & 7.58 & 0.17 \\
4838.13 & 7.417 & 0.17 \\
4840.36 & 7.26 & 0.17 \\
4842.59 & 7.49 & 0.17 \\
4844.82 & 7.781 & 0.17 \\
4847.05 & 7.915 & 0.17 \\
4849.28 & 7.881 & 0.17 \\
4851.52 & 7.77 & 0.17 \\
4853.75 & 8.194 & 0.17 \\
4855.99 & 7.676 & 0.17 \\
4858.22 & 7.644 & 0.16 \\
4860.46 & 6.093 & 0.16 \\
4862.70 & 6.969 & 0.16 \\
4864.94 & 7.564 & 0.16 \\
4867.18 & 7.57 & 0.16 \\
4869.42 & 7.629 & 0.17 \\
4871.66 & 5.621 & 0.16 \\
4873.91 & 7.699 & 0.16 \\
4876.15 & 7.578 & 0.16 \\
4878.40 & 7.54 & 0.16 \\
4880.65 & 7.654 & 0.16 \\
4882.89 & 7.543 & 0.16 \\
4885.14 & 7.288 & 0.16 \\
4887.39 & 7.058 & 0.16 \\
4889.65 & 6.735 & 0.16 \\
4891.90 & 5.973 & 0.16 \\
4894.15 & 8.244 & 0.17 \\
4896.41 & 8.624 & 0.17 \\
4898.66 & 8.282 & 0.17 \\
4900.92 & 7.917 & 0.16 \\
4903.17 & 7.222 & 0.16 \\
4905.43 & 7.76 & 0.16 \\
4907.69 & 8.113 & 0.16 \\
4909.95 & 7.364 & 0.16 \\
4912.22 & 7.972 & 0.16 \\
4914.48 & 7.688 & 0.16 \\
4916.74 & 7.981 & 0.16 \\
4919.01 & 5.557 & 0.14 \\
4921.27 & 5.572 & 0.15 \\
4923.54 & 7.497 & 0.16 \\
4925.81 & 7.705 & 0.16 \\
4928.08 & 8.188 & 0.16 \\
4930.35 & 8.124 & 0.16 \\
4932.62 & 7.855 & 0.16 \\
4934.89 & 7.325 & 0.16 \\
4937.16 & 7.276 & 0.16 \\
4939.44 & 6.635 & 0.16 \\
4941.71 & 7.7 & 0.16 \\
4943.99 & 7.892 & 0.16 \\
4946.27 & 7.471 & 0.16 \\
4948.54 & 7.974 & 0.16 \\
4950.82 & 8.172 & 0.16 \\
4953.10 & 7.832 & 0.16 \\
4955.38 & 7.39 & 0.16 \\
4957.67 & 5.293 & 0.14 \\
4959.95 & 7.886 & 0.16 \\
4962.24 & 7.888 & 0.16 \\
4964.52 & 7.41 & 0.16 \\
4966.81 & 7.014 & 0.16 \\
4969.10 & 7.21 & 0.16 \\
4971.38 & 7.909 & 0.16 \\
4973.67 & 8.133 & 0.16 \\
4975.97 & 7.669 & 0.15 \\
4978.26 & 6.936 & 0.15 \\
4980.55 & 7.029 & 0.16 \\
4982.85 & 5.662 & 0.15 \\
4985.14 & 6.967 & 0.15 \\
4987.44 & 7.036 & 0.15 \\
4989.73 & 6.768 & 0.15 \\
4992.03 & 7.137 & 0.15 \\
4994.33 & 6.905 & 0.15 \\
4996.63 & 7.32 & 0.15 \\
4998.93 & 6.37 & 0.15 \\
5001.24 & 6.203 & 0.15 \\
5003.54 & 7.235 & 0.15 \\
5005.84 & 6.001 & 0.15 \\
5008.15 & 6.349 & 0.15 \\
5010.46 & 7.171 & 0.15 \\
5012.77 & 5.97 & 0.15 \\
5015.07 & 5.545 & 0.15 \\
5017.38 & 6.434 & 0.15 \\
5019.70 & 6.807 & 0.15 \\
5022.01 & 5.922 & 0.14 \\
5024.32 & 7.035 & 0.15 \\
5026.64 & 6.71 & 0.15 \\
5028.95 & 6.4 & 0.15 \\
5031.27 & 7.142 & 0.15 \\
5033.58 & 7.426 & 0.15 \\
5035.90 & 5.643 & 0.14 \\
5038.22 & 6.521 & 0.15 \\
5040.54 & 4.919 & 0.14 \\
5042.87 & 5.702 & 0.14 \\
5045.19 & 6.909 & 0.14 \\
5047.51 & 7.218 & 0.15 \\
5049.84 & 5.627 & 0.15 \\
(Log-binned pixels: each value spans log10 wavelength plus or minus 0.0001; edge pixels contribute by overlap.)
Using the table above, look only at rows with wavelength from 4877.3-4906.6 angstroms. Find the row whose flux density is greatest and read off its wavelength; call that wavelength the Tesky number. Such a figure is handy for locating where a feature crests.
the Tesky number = 4896.41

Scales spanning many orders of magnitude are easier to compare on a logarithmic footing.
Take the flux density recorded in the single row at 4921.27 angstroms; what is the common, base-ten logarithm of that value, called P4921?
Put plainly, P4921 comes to 0.75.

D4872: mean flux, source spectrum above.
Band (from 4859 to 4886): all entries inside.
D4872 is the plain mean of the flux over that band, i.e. 7.23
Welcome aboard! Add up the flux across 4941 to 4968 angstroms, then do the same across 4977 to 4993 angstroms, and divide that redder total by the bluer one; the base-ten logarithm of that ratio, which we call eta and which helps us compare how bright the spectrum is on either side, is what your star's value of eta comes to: -0.27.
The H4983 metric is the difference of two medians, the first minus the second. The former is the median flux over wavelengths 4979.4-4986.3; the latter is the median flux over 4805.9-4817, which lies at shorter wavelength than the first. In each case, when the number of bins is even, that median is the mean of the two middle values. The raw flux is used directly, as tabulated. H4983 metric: -0.98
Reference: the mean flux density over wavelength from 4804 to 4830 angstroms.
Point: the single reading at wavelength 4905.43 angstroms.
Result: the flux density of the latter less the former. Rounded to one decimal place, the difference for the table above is 0.0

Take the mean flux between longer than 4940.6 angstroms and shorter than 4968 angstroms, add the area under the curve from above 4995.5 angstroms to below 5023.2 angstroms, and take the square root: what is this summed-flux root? 13.6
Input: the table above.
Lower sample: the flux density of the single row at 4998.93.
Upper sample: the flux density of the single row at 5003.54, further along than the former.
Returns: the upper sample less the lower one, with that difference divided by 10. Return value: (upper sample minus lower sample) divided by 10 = 0.09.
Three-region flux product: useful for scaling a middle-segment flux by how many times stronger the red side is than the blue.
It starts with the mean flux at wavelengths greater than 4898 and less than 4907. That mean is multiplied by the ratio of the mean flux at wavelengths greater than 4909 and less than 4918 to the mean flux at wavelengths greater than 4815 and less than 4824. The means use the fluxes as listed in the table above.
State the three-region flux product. 7.6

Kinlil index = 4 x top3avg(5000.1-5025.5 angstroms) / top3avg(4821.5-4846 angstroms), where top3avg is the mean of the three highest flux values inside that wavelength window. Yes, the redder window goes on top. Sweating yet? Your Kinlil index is 3.70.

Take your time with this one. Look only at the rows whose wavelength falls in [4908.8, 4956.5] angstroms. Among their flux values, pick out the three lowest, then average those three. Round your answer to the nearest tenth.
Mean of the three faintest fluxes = 5.9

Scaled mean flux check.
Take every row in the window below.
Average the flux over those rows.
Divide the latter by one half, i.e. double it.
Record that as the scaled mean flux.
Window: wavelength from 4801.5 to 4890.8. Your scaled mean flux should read 15.1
